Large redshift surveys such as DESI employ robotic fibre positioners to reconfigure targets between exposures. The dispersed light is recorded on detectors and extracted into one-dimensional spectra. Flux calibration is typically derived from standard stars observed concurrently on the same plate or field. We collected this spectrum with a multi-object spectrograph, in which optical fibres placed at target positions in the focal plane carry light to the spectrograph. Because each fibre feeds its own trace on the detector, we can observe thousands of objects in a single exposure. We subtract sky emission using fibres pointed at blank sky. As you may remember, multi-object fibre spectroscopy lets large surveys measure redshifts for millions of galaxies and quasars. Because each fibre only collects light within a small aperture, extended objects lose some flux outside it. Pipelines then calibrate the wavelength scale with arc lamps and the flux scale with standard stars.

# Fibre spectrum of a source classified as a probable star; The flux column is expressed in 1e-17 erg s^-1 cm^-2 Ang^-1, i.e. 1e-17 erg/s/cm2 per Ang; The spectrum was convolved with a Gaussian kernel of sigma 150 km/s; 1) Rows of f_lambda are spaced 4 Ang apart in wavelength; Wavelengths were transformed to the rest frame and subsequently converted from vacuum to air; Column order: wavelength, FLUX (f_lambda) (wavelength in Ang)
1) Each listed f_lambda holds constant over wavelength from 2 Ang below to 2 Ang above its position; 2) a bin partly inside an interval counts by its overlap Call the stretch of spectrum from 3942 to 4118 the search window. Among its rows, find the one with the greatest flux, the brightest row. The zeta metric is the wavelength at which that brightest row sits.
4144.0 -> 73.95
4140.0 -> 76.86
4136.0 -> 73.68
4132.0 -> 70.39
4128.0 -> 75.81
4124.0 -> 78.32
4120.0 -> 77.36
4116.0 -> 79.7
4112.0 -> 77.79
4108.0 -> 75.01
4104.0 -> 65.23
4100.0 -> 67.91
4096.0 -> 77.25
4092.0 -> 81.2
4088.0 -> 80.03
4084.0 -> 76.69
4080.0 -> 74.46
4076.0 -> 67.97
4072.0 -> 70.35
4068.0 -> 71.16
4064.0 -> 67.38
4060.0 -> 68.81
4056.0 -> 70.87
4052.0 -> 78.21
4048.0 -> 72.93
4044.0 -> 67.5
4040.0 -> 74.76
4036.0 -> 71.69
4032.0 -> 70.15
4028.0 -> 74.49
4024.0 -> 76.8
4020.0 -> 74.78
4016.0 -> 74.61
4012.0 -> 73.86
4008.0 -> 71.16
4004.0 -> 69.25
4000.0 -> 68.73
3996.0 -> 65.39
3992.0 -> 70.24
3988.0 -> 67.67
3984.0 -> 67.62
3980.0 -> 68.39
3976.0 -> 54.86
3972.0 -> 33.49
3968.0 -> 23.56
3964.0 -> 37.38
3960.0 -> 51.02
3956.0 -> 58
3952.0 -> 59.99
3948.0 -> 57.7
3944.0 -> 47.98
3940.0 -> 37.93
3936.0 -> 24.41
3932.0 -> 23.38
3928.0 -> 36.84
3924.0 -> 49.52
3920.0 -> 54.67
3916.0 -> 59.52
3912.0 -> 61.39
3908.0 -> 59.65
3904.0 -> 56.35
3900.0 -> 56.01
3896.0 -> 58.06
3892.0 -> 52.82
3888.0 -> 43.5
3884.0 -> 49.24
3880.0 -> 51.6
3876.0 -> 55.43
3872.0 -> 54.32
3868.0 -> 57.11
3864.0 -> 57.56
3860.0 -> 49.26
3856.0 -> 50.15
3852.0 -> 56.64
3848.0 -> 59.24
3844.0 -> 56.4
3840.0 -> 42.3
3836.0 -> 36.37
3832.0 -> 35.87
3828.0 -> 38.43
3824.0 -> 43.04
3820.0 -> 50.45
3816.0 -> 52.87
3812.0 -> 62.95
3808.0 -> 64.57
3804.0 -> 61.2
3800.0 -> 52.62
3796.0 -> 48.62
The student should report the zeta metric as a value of 4092.0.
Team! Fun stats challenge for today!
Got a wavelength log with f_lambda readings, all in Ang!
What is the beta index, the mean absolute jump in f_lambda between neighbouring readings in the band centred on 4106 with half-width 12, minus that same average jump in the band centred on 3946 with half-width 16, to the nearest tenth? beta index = -1.2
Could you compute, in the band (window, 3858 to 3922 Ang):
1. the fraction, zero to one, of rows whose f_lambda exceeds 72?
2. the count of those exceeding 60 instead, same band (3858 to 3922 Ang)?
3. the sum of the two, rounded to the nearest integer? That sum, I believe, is 1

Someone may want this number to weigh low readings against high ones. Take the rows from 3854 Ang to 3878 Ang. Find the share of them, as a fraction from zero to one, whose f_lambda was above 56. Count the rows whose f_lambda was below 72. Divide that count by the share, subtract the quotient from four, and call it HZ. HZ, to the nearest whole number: -14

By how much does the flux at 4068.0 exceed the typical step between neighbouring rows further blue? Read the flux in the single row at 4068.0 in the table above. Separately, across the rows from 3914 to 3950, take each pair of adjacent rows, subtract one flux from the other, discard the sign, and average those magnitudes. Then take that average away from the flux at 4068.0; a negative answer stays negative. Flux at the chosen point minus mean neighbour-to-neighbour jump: 62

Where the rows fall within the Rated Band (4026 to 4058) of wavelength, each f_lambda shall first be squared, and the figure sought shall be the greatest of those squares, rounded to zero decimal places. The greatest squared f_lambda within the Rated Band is 6117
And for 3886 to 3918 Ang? 3769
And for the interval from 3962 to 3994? 4934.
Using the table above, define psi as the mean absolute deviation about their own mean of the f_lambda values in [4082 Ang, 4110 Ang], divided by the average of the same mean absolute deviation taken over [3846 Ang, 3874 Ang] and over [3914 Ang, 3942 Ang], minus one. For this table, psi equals -0.4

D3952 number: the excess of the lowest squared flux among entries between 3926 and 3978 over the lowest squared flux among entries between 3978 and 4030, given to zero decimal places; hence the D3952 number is -3729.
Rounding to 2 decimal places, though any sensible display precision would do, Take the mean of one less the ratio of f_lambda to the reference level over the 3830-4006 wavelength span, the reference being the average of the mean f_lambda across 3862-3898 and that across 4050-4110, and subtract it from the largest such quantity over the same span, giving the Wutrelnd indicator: 0.45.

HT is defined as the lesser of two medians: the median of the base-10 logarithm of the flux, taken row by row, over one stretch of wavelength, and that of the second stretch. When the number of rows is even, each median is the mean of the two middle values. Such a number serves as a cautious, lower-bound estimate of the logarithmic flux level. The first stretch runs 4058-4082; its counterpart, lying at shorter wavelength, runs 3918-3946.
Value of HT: 1.58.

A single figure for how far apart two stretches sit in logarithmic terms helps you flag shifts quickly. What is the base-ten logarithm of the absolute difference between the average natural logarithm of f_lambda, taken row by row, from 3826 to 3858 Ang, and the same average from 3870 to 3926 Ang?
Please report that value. -0.79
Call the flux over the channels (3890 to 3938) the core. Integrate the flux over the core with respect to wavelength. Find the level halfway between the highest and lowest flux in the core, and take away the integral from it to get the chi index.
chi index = -2328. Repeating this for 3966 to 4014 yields -2888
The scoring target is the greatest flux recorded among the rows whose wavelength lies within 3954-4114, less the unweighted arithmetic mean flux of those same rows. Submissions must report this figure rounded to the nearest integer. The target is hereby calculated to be 13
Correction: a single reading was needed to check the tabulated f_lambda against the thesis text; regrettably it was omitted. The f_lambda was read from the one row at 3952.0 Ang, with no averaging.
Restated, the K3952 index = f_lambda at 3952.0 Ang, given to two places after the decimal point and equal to 59.99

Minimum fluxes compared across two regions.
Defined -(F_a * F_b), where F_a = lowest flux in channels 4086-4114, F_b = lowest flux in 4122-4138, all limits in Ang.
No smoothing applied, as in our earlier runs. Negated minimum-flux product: -4592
